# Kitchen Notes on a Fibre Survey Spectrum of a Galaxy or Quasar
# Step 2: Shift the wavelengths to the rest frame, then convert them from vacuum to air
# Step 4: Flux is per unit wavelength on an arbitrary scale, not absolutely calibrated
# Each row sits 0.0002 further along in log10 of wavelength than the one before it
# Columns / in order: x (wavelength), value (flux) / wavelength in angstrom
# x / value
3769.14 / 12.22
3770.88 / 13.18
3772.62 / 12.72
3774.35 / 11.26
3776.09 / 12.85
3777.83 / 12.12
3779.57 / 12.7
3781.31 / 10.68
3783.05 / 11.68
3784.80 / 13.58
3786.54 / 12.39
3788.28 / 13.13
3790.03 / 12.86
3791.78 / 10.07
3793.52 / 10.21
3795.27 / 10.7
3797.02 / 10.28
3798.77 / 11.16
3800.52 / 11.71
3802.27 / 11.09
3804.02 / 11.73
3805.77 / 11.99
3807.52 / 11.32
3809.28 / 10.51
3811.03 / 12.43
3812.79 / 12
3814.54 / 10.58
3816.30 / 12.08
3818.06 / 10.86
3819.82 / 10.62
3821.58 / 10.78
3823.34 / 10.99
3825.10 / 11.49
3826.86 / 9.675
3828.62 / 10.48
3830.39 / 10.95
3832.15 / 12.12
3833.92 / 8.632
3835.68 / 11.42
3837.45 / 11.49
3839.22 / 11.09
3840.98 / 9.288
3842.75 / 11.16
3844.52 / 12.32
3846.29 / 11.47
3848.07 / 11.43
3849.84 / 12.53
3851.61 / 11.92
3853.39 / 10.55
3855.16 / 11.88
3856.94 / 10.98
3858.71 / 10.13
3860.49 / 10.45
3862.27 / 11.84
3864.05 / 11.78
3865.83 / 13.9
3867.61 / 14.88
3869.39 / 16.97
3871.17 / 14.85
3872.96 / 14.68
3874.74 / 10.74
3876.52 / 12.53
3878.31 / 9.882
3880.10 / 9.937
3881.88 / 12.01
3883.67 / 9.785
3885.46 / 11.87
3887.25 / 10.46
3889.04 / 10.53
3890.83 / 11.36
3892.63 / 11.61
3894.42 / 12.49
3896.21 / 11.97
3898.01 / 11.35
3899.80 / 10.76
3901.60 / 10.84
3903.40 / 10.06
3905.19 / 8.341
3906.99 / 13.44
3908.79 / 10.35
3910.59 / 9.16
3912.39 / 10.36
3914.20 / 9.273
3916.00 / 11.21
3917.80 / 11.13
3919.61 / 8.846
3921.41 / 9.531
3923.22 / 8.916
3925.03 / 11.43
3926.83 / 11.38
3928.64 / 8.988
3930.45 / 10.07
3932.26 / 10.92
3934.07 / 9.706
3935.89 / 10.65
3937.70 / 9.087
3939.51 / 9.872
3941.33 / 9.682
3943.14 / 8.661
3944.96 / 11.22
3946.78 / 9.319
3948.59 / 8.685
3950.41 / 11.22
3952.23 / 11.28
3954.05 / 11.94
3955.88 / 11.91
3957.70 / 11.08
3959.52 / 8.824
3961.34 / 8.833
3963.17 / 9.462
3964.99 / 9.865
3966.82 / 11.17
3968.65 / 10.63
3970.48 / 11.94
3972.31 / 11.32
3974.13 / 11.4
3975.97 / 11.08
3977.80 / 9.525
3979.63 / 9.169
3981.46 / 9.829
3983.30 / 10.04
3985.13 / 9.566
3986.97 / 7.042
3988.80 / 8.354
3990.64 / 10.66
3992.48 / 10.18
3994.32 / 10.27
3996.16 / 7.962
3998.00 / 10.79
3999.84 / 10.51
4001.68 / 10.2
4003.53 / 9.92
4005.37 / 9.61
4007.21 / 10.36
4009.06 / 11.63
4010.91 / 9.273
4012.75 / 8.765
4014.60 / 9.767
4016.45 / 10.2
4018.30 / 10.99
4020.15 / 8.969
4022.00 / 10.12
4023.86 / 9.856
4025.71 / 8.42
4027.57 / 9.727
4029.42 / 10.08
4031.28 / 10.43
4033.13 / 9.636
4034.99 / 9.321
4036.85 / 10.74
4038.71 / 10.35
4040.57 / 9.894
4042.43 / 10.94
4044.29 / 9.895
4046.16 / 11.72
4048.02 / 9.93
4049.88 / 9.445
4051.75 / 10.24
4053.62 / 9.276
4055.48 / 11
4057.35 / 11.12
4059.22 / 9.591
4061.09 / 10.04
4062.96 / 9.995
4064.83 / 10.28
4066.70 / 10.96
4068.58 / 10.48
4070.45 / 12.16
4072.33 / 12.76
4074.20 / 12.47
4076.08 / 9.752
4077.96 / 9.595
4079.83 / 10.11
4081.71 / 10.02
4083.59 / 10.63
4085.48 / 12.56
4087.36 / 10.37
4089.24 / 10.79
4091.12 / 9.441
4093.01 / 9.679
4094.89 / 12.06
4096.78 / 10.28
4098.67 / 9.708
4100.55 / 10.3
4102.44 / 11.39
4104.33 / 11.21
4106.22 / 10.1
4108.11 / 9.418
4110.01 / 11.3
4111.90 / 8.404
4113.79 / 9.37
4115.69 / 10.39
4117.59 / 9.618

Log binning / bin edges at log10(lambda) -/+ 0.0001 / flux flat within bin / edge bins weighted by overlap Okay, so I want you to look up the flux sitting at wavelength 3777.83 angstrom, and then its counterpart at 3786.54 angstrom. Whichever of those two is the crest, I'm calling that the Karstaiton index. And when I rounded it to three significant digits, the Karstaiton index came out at 12.4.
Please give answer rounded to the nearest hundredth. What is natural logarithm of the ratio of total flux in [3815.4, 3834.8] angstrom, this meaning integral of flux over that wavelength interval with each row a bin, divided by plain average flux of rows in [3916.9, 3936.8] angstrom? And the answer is 3.03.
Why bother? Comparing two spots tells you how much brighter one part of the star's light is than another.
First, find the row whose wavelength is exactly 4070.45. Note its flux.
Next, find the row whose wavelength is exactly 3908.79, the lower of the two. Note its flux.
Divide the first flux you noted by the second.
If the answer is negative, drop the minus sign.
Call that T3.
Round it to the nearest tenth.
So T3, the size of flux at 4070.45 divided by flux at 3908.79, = 1.2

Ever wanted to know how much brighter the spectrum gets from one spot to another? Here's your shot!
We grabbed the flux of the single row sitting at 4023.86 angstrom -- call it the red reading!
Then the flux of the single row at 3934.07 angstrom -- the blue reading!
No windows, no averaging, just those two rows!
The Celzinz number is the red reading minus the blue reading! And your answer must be 0.15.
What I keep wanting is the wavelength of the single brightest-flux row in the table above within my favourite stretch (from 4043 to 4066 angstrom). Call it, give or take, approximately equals 4046.16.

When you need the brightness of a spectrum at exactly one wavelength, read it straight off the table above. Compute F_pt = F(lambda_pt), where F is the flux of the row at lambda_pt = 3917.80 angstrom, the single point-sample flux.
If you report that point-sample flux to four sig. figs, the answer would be 11.13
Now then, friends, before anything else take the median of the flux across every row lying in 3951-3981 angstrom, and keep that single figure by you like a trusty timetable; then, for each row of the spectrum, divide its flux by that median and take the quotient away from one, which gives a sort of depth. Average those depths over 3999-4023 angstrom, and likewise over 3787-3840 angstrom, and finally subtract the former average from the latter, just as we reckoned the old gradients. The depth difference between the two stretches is -0.10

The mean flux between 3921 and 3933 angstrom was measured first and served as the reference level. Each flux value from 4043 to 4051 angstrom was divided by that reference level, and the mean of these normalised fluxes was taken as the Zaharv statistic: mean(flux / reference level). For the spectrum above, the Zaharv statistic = 1.01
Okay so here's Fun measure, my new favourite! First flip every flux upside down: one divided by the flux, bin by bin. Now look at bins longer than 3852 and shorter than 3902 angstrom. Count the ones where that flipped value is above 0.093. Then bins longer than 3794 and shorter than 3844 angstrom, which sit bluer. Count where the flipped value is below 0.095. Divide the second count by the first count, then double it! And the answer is 4.9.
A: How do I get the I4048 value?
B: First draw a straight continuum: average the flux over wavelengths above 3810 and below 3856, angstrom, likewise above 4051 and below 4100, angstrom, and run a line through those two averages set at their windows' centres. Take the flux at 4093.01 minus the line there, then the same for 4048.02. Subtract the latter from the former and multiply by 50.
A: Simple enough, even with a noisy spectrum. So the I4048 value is -7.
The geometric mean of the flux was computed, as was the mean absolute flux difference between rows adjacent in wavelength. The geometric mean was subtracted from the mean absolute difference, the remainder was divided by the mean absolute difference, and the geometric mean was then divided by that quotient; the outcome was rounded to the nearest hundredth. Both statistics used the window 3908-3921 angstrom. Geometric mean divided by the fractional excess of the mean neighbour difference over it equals -1.49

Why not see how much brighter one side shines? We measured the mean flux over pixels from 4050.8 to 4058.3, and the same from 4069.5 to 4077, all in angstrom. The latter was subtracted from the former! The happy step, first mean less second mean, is -1.4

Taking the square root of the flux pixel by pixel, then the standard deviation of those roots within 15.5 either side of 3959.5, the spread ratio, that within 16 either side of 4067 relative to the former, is 0.86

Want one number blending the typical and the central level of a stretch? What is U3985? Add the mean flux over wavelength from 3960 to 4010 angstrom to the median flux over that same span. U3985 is 20.2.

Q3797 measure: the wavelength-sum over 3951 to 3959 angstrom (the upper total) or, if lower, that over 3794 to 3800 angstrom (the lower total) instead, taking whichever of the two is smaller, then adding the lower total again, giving 64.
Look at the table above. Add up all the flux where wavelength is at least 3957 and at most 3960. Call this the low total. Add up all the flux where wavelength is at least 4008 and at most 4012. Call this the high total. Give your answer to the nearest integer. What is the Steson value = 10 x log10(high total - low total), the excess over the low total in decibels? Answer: 0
